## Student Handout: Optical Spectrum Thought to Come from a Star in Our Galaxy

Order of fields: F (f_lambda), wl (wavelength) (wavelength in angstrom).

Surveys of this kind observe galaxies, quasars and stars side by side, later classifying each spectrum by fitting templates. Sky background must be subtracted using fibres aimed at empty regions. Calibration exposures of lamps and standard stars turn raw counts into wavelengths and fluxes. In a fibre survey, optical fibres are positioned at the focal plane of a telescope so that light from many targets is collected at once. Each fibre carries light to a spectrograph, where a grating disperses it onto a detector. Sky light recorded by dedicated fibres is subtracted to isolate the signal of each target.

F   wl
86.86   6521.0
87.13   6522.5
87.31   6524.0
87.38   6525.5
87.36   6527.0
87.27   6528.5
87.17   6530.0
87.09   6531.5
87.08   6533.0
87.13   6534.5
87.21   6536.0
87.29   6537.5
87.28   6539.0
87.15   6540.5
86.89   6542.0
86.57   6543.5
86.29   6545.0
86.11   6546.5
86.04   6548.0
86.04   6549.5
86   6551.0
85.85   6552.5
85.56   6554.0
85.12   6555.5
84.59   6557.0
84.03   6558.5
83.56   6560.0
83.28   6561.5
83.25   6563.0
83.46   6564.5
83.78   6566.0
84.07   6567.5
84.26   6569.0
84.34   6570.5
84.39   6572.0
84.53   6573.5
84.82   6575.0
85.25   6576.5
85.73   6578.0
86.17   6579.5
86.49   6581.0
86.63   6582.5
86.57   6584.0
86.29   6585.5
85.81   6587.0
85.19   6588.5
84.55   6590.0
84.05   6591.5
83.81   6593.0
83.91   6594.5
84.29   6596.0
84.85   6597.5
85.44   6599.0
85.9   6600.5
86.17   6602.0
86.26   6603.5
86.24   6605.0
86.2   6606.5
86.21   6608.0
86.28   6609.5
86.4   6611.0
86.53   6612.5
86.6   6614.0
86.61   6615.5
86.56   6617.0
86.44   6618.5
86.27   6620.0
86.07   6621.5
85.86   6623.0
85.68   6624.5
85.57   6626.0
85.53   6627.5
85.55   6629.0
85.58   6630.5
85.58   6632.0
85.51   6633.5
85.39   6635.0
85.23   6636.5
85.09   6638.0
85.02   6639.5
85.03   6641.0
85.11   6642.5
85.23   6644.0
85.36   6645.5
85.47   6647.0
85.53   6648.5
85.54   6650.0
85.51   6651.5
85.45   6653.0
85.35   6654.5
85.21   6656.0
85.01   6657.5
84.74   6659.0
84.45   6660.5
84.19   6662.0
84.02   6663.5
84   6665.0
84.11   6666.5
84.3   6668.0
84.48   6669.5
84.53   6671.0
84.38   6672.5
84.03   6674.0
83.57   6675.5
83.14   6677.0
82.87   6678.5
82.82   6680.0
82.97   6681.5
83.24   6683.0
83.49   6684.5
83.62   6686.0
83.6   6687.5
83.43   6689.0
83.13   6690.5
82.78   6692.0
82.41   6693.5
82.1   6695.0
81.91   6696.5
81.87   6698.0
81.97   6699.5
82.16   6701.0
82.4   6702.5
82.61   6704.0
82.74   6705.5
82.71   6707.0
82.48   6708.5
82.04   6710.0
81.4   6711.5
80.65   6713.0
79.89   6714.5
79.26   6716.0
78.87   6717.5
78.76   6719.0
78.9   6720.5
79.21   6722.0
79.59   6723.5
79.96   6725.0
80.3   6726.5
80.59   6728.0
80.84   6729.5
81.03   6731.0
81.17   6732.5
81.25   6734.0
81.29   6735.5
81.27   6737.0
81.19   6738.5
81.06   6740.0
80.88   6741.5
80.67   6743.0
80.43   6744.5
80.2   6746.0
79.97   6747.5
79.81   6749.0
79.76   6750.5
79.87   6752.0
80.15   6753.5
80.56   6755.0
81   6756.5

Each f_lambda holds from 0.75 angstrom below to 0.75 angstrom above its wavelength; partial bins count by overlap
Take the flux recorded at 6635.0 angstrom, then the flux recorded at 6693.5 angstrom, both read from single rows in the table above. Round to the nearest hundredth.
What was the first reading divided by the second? 1.04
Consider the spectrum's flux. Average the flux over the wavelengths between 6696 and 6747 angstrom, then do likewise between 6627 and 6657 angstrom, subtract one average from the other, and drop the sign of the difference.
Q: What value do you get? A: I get 4.4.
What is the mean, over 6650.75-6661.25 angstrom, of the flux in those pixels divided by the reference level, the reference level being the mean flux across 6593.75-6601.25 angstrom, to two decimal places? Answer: 1.00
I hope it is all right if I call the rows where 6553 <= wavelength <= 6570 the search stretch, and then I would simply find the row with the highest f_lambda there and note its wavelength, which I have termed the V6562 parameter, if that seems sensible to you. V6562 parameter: 6554.0 angstrom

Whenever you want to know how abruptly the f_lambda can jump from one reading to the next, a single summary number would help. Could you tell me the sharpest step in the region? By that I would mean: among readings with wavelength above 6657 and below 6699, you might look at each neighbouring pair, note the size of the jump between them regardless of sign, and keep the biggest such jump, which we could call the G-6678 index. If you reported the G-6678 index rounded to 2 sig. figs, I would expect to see 0.46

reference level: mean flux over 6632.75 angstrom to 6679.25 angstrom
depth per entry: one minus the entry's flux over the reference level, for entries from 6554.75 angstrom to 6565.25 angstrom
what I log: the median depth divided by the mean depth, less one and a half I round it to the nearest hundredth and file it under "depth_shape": -0.10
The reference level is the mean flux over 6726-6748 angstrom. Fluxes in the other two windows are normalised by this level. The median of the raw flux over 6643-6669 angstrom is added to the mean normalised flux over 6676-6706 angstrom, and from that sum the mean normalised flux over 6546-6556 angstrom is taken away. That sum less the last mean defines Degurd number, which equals 85.2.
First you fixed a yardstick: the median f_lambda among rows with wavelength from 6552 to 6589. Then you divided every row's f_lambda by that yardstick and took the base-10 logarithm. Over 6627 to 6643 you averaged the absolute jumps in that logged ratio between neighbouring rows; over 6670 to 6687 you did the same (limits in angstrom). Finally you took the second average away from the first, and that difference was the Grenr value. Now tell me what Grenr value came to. -0.0009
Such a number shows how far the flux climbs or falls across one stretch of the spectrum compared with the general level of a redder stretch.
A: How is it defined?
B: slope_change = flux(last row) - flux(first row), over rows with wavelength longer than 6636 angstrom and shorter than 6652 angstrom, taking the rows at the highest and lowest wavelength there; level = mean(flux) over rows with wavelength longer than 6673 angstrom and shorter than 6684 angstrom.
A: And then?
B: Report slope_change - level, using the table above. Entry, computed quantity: -83.0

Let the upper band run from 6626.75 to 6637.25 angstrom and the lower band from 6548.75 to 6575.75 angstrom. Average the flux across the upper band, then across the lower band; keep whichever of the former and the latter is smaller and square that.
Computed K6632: 7140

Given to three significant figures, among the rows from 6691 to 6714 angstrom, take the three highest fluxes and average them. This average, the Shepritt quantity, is 82.7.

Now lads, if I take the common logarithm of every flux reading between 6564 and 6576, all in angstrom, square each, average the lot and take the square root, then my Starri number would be 1.925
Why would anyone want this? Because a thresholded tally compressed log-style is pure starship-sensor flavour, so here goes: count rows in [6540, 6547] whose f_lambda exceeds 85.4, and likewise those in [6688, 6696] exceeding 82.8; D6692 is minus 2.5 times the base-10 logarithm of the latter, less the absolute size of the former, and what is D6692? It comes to -5.8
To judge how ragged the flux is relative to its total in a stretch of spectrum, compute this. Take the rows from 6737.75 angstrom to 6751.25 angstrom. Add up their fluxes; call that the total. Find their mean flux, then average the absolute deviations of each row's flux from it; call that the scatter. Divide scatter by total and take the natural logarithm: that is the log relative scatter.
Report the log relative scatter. -7.38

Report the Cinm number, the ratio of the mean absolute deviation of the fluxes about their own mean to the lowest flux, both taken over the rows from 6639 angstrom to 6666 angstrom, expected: 0.005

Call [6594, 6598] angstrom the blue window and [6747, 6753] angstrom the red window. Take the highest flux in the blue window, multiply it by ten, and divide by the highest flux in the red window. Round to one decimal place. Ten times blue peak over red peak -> 10.6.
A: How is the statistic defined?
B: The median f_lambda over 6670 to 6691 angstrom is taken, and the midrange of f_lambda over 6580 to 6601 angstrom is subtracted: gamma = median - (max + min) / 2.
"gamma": -1.8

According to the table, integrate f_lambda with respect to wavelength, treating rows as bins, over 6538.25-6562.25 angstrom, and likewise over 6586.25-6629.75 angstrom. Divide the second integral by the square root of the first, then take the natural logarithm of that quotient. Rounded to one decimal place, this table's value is 4.4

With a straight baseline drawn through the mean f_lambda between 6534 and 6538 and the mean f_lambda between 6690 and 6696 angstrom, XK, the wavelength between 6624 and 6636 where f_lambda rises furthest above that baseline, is 6632.0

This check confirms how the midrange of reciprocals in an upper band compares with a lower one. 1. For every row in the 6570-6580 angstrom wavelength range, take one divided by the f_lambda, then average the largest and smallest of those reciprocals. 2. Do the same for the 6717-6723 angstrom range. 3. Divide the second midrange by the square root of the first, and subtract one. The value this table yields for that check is -0.883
